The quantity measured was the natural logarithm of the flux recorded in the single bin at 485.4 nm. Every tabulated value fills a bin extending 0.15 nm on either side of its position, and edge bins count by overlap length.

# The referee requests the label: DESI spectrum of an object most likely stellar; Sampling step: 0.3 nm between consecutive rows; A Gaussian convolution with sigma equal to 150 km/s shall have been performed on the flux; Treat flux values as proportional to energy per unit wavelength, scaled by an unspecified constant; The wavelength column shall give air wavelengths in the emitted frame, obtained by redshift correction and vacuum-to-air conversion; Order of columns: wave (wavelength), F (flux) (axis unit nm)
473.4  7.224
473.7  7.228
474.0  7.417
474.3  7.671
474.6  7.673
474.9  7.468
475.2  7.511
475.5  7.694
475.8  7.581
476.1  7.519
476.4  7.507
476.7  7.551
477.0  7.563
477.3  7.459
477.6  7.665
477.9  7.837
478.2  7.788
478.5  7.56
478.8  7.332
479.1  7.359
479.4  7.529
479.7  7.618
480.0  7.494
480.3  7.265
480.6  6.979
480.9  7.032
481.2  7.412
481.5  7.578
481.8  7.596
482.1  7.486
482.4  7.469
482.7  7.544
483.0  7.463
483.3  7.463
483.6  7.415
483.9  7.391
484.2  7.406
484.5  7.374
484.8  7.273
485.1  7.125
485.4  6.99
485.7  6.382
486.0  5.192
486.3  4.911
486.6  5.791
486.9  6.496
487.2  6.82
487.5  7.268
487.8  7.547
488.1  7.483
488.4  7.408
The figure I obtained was 1.94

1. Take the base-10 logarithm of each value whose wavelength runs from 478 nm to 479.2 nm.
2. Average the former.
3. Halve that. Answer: 0.438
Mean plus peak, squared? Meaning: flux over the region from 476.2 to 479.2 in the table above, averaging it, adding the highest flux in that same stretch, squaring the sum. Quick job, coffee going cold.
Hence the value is 237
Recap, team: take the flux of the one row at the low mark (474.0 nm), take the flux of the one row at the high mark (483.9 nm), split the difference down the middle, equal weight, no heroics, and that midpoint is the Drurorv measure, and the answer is 7.40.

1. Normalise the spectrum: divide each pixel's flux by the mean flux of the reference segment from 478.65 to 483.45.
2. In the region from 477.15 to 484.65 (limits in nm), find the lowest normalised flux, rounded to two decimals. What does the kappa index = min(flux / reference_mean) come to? 0.94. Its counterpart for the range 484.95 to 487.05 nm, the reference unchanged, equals 0.66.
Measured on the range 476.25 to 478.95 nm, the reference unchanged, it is 0.99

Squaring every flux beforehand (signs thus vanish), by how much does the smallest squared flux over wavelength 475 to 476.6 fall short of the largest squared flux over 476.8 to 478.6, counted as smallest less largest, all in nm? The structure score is -5.1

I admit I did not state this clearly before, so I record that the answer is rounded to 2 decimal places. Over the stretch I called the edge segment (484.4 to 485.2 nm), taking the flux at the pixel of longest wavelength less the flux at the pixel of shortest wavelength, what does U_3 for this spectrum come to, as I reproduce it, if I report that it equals -0.25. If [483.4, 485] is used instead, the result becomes -0.14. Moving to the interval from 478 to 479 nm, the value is -0.46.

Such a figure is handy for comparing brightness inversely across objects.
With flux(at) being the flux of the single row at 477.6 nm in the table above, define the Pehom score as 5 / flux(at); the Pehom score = 0.652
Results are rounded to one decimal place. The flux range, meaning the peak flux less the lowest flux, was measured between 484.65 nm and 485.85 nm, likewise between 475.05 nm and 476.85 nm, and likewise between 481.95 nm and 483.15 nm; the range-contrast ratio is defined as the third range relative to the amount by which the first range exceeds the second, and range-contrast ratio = 0.1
